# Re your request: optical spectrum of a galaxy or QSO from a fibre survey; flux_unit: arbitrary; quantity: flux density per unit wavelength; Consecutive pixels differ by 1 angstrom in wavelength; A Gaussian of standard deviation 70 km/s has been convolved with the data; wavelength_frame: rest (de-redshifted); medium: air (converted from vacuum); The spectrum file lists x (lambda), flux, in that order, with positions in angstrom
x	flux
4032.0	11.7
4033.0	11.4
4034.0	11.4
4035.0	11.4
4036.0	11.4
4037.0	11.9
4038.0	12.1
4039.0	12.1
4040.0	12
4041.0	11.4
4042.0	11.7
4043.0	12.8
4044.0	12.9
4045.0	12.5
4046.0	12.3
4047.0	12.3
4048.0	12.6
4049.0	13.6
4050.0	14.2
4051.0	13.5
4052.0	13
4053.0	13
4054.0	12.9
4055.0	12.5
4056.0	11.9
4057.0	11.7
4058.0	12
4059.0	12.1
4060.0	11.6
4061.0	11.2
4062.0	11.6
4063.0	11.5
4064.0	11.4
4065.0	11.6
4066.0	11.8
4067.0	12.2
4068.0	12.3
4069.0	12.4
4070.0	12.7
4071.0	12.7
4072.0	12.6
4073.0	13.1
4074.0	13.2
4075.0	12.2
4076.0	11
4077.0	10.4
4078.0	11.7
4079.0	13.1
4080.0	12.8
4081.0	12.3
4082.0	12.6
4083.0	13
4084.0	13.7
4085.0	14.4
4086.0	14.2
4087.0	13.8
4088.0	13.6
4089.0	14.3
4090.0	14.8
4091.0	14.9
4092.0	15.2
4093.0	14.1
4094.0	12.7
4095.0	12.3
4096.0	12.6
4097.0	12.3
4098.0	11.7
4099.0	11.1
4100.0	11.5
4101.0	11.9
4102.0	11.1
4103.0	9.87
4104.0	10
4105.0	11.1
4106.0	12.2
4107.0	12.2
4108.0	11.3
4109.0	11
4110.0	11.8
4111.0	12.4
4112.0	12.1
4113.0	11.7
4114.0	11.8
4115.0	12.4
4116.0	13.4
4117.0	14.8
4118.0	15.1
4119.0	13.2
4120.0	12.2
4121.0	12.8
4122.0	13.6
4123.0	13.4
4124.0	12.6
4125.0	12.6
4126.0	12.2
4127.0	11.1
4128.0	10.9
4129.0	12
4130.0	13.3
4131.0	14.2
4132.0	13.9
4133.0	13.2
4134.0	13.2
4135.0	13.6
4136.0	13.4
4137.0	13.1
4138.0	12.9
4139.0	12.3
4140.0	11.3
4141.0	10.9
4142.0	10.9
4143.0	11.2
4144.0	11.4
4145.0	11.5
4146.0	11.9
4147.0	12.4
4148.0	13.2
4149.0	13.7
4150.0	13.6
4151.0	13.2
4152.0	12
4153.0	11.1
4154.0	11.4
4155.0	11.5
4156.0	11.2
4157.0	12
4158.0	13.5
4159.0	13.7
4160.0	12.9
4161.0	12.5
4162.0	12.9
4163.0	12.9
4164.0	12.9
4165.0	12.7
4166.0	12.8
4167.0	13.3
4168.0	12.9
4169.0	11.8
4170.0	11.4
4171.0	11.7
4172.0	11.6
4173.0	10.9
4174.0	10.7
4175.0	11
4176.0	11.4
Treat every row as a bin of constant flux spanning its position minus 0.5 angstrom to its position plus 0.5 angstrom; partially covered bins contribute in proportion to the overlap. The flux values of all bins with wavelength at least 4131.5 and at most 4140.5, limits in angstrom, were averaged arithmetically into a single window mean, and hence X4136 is 13.0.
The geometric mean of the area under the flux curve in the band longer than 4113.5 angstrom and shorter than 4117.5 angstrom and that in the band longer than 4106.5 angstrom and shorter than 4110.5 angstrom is 49.3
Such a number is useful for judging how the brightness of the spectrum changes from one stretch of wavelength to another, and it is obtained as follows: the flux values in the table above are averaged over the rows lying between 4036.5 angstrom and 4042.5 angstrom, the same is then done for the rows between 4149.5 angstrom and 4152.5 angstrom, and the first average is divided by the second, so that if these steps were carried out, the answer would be 0.92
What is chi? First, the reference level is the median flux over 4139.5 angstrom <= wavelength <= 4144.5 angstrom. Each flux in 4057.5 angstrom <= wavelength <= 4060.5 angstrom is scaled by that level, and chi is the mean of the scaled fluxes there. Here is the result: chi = 1.06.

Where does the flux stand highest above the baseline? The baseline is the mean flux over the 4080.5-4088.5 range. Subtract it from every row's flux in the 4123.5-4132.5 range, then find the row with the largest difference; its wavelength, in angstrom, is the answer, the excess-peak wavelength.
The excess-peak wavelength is 4131.0 angstrom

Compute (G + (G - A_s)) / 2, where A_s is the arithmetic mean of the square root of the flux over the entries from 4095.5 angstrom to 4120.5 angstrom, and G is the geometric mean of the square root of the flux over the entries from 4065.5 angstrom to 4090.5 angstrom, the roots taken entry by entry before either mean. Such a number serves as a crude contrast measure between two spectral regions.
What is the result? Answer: 1.84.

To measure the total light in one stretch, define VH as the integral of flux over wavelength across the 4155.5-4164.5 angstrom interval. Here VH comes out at 114.5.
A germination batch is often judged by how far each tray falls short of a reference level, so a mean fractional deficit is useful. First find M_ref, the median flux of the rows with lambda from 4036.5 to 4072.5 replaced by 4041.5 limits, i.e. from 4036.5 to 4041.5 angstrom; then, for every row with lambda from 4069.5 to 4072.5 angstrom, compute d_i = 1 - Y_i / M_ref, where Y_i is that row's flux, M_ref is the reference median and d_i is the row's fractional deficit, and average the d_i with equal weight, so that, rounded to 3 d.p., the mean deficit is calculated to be -0.056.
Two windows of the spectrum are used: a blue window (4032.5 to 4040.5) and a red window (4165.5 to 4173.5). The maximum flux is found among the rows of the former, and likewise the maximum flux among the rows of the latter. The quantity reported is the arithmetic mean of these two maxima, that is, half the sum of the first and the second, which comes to 12.7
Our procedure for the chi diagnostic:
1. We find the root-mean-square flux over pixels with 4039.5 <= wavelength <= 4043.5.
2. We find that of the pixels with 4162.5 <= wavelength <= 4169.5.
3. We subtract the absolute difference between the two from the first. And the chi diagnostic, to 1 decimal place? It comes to 11.2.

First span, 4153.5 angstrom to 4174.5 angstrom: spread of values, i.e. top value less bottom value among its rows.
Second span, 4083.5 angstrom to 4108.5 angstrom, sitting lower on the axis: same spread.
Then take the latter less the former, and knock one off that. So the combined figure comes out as 1.3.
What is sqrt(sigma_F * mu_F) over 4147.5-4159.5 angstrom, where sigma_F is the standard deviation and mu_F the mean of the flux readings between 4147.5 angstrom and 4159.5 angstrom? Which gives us 3.6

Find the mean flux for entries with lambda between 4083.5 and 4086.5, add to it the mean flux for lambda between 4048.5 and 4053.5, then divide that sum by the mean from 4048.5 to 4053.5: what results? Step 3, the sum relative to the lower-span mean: 2.05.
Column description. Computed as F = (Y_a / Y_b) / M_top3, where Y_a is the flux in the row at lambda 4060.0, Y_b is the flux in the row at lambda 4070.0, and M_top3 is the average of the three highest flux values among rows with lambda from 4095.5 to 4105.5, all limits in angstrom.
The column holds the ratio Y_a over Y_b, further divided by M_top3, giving 0.074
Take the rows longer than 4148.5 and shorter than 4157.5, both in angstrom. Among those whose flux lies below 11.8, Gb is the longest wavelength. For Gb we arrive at 4156.0 angstrom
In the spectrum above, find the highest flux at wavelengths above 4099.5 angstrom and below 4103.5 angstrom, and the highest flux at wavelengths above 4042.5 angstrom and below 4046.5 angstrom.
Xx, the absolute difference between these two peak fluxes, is 1.0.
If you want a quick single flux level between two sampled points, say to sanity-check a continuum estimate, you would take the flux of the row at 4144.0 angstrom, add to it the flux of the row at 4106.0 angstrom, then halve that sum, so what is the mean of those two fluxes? 11.8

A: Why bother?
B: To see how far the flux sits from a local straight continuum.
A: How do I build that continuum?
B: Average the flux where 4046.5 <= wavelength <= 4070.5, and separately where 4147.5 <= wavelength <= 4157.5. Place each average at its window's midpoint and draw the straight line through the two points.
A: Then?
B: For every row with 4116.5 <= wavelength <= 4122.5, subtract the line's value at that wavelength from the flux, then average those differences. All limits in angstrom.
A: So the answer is 1.3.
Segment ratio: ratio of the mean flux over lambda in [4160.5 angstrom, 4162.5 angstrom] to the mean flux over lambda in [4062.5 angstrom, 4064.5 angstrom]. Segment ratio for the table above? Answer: 1.11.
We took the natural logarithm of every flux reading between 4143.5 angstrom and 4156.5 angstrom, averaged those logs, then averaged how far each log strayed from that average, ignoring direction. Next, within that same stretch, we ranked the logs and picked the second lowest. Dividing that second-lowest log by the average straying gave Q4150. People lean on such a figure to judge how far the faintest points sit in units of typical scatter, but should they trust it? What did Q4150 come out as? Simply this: 36.7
